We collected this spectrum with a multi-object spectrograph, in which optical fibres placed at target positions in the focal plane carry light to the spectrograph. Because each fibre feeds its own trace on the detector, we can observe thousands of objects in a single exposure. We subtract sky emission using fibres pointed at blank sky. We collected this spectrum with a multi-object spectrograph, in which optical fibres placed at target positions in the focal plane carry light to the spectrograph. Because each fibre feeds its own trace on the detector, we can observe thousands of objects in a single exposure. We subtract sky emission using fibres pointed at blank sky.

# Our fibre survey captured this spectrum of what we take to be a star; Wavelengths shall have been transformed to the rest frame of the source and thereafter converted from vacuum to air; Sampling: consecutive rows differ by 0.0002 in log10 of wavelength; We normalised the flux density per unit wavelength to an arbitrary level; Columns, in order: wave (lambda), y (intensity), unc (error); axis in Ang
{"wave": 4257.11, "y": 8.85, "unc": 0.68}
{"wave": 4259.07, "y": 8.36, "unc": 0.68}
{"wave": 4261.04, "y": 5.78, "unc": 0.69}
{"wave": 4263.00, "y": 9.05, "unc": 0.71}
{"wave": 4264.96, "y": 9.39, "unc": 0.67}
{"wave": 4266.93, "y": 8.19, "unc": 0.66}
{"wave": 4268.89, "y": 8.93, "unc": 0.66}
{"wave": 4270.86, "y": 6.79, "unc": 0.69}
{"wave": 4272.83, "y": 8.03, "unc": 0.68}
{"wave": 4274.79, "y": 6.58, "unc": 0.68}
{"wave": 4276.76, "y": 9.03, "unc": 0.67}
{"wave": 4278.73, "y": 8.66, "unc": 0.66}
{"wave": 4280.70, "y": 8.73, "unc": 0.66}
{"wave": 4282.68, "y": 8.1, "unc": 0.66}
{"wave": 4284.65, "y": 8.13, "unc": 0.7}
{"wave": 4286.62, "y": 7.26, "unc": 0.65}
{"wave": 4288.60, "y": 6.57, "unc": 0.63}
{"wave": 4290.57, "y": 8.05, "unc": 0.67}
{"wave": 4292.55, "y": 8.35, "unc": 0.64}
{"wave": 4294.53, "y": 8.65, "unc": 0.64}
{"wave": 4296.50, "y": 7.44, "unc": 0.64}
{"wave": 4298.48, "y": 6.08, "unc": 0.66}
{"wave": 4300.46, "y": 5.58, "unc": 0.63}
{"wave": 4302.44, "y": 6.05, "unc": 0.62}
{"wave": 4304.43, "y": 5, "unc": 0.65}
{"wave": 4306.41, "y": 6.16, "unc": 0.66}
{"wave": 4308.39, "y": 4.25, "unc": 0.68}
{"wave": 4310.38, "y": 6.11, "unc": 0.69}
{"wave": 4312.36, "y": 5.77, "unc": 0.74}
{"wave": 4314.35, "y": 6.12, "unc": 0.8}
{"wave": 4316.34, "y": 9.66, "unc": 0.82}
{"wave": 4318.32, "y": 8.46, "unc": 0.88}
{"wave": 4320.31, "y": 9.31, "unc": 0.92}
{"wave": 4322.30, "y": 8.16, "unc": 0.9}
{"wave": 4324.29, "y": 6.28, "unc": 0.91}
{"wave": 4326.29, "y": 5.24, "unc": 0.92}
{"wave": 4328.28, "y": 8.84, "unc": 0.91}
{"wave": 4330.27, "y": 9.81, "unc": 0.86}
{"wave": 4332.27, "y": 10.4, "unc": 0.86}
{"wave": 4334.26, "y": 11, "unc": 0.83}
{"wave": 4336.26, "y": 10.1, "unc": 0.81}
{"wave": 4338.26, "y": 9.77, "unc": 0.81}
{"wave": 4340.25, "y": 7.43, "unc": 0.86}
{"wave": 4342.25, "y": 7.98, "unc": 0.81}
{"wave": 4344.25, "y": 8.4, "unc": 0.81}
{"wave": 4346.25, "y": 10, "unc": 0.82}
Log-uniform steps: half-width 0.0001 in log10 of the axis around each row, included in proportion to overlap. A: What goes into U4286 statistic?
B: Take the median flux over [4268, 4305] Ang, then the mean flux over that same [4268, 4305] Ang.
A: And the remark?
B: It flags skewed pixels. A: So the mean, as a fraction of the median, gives 0.93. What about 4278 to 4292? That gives 0.98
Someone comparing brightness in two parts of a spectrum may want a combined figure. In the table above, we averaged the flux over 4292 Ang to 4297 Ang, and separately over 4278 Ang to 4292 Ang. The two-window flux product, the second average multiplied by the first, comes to 65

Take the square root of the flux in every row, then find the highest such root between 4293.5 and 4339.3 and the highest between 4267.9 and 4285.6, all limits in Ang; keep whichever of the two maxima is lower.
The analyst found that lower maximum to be 3.00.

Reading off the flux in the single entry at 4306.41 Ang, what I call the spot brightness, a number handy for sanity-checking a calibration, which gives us 6.16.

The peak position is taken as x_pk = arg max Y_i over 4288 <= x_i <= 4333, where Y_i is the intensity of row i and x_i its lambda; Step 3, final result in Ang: 4332.27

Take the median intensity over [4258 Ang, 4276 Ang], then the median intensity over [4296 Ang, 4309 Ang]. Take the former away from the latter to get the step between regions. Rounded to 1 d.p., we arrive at -2.1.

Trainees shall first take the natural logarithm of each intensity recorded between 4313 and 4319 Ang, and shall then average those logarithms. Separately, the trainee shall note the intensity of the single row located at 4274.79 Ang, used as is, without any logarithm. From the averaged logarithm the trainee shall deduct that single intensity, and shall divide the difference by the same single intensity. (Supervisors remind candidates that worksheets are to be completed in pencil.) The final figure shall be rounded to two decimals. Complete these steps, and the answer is -0.69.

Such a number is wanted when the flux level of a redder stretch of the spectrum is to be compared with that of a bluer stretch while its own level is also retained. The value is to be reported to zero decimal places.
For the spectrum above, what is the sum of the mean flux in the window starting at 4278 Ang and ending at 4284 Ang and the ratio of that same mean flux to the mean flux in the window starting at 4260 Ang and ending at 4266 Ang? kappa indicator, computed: 10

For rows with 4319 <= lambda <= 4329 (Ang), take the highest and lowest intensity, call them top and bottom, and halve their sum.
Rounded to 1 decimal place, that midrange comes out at 7.3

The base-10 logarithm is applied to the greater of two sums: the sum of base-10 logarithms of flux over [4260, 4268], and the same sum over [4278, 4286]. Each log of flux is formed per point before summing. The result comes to 0.568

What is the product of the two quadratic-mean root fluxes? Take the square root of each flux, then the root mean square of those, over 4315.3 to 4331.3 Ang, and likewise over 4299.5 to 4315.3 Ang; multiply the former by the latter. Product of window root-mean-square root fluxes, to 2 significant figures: 6.8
